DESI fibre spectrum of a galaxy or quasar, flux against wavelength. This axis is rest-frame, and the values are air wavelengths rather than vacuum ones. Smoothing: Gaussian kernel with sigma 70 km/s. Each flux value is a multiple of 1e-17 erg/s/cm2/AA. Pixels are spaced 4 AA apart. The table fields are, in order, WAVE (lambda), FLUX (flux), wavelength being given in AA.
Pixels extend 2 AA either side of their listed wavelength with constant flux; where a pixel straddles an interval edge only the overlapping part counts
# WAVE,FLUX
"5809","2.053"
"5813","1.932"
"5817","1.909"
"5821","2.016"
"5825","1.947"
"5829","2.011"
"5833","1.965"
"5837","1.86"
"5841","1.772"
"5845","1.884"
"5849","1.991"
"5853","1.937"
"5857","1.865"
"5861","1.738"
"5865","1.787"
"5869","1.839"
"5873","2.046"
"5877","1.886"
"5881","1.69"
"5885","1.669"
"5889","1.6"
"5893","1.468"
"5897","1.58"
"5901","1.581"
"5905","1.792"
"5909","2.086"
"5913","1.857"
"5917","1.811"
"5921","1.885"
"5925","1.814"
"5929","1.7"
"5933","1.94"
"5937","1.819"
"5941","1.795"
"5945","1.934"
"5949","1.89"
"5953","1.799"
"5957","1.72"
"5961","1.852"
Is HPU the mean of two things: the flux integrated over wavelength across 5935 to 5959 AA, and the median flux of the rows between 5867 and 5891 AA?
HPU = 22.8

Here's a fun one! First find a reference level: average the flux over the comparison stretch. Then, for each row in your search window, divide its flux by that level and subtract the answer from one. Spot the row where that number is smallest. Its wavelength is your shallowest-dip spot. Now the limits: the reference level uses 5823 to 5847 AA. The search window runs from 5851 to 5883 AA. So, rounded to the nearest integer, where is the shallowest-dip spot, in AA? 5873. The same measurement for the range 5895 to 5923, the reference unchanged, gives 5909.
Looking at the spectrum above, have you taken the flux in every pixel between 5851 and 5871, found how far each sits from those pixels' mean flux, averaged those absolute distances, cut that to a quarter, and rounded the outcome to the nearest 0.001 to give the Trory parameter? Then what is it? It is 0.014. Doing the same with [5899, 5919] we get 0.029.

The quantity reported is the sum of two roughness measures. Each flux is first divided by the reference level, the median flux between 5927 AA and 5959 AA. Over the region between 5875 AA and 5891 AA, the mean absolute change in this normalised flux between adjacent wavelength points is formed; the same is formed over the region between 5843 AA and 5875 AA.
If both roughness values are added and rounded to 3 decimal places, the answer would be 0.105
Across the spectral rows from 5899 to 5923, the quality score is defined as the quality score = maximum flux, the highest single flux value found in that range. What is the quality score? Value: 2.086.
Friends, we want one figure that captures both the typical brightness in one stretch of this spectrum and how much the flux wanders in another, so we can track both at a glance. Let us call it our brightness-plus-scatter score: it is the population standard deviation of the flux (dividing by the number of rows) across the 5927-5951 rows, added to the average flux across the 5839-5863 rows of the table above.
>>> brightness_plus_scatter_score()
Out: 1.95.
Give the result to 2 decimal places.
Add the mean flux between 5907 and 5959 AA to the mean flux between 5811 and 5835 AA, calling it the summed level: 3.81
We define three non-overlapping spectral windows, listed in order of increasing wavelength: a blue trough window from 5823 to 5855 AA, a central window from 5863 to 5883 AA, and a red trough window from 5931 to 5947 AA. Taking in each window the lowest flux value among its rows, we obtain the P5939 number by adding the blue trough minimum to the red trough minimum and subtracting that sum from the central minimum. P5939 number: -1.88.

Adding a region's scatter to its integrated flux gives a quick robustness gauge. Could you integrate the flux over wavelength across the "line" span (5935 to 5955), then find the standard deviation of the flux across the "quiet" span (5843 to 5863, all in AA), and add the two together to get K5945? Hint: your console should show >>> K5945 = 37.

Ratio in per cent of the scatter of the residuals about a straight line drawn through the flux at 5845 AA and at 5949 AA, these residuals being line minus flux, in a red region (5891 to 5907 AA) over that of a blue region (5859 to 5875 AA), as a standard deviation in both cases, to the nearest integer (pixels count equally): 100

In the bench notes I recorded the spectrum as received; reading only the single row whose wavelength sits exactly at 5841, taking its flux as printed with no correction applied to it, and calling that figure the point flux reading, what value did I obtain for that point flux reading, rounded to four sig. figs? 1.772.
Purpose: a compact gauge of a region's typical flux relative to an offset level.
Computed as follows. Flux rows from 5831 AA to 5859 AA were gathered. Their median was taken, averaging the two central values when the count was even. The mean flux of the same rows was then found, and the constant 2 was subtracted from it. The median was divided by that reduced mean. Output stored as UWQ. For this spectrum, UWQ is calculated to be -18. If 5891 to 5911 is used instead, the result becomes -5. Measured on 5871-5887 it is -10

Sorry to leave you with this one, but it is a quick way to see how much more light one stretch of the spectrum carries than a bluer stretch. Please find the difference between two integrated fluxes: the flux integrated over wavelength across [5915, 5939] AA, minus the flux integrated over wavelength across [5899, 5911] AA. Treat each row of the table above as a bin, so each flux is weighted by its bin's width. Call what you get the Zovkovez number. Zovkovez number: 22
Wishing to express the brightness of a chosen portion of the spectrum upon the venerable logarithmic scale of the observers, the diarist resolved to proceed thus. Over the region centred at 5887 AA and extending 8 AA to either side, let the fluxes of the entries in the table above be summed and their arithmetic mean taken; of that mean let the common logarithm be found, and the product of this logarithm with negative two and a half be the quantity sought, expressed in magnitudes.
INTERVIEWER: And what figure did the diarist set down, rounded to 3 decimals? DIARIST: -0.515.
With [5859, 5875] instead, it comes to -0.669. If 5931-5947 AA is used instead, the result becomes -0.681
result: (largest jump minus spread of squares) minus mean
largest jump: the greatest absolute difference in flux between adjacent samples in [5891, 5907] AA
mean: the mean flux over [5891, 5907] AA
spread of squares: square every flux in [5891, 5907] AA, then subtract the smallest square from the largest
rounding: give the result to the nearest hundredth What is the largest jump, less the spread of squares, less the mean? -2.45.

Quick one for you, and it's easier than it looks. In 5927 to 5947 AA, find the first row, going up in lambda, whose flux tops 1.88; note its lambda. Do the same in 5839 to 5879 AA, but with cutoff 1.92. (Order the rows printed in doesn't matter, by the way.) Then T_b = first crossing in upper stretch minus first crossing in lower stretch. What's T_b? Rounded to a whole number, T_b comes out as 84 AA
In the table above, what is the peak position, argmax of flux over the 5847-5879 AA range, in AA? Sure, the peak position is 5873 AA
